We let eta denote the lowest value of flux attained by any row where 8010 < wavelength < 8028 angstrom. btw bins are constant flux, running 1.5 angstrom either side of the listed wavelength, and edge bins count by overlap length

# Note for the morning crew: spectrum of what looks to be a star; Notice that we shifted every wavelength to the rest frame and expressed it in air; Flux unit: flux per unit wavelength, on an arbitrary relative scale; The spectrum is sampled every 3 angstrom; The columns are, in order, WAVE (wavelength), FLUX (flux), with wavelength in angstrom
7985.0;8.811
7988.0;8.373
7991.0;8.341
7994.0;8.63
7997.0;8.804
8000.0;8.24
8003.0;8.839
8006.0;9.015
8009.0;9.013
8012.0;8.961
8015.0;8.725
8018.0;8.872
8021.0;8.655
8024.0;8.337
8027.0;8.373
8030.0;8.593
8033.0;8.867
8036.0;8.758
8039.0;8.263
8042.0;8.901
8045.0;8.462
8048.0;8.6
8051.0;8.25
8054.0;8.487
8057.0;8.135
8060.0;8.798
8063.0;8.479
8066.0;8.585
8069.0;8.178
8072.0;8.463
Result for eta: 8.337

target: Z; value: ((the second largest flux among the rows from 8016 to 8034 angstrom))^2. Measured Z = 78.6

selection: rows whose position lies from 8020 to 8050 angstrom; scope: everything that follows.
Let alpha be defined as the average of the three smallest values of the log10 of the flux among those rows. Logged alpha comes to 0.920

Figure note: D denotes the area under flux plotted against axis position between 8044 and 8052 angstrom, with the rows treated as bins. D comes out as 67.6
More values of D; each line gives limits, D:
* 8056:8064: 67.9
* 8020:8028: 67.6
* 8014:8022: 70.1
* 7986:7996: 84.8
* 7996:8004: 68.8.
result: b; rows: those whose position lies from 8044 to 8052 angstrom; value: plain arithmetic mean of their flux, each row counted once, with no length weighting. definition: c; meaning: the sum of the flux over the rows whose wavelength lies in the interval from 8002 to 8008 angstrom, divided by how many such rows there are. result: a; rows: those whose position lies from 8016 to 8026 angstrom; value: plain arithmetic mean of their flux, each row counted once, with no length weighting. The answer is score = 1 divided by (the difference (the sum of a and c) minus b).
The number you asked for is 0.110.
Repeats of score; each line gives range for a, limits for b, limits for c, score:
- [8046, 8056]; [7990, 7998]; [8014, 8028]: 0.118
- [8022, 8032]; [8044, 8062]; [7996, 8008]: 0.115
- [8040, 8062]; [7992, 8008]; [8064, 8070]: 0.122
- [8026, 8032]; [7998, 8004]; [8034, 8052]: 0.118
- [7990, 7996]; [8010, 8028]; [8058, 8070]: 0.120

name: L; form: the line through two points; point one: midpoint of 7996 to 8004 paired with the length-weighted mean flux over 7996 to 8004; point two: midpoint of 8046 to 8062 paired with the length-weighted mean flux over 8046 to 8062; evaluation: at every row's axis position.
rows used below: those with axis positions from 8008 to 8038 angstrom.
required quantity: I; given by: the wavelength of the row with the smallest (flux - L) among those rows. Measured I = 8024.0 angstrom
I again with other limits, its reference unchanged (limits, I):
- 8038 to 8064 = 8057.0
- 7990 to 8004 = 8000.0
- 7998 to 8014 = 8000.0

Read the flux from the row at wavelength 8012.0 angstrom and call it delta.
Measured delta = 8.961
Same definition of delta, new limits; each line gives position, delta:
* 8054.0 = 8.487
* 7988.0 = 8.373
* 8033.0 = 8.867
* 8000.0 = 8.24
